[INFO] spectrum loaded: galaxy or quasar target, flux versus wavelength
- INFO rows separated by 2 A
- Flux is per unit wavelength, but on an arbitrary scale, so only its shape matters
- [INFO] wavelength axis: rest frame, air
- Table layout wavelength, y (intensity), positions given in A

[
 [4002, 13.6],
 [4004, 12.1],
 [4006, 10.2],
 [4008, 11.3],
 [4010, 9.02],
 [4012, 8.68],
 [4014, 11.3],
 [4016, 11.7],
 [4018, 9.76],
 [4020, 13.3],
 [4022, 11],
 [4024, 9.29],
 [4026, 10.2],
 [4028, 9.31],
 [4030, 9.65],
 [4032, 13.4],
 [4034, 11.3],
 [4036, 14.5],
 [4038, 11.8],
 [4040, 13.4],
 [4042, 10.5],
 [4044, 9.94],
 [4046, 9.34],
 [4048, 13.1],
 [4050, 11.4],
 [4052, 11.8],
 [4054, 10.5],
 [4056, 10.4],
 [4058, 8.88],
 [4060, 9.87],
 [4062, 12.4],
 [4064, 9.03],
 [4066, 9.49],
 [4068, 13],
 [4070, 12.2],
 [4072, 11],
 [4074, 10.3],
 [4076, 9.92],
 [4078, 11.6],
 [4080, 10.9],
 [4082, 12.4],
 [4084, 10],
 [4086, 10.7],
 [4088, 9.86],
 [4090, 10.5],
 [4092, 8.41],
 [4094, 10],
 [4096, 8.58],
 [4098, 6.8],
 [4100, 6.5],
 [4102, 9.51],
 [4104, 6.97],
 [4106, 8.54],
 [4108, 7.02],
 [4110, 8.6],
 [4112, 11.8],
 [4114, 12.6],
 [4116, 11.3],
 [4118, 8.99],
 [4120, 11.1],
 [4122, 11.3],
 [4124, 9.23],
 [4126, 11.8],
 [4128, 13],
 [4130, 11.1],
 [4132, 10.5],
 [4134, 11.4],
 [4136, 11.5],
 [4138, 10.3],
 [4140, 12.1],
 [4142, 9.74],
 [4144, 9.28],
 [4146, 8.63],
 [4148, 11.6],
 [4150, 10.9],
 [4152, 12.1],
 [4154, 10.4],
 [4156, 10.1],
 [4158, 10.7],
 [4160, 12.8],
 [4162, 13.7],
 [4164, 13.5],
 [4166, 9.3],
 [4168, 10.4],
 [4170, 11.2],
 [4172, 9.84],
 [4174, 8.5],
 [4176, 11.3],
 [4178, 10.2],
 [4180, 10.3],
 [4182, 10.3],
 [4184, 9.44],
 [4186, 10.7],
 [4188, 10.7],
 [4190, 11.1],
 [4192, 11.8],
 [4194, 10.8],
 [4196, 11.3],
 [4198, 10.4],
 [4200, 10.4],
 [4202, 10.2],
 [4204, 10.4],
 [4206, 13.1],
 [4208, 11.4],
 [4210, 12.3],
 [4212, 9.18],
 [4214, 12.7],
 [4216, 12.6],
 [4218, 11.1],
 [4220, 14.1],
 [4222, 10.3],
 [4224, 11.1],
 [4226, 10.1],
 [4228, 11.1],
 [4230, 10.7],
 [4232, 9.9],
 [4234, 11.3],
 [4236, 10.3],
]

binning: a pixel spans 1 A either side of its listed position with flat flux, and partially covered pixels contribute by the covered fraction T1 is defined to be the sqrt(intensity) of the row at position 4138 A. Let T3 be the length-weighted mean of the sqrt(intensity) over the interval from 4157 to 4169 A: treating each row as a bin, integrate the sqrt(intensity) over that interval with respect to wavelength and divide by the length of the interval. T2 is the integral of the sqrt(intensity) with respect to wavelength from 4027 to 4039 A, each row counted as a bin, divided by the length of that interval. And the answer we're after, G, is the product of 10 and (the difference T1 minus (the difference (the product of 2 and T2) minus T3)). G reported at -2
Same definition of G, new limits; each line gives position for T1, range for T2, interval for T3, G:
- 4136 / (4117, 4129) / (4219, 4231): 1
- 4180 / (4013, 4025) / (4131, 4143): -1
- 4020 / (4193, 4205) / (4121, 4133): 5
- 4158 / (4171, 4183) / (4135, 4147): 1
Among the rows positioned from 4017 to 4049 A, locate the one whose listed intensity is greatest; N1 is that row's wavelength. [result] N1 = 4036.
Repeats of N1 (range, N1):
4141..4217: 4162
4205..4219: 4206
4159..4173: 4162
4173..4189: 4176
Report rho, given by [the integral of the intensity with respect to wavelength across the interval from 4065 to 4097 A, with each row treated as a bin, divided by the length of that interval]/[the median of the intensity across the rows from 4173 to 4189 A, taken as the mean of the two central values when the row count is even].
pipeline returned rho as 1.02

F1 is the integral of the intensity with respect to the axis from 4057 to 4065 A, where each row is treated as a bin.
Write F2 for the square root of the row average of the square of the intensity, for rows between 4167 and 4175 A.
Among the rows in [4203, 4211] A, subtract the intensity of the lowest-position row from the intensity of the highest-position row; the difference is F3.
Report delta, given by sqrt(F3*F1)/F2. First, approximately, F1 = 80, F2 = 10.0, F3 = 1.90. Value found 1.23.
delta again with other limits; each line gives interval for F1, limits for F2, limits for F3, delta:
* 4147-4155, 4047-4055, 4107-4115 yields 1.91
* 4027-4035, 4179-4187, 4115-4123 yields 0.00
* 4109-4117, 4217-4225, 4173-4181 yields 1.08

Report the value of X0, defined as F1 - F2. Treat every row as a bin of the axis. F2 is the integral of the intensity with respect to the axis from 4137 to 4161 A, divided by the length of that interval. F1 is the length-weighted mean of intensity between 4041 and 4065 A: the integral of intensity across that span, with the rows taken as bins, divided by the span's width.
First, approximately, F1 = 10.6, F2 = 10.7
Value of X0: -0.1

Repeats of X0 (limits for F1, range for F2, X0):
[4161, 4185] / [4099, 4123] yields 1.1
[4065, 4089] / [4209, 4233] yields -0.3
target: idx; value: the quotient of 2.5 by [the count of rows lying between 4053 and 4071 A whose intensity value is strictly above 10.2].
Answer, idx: 0.50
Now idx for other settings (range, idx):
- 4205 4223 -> 0.31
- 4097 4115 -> 1.25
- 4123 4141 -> 0.31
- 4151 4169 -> 0.36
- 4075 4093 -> 0.50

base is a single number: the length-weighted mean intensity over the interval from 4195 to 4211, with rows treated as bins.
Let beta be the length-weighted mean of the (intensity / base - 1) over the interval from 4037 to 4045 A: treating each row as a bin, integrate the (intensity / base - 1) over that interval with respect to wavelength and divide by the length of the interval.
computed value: 0.02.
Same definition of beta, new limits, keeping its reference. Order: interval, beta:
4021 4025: -0.09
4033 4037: 0.15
